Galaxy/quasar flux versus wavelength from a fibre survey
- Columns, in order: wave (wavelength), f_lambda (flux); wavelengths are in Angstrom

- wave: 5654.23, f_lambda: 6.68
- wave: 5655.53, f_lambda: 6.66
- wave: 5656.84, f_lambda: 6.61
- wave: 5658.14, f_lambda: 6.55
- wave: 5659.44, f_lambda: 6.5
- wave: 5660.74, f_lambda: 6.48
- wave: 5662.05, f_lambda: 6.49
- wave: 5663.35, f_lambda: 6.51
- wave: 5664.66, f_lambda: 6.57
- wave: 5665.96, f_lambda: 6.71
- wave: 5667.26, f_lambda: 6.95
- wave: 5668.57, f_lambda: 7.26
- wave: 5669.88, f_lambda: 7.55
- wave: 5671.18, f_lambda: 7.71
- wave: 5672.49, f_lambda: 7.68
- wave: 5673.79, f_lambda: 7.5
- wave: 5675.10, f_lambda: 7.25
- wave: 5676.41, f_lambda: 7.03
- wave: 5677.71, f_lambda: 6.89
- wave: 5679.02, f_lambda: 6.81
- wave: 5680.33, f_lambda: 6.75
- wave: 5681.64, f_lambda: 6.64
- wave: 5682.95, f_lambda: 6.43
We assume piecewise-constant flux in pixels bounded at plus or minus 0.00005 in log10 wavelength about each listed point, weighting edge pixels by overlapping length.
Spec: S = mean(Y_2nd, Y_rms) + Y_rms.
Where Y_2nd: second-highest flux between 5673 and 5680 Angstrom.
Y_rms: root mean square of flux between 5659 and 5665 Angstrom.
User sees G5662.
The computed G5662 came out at 13.4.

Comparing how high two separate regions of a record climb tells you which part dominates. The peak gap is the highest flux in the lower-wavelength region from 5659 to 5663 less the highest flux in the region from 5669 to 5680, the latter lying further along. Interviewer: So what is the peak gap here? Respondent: -1.2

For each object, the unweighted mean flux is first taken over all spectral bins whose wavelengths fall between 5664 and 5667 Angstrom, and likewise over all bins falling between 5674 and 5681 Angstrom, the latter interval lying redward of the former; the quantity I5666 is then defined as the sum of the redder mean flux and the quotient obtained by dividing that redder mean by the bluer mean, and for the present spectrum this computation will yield 8.0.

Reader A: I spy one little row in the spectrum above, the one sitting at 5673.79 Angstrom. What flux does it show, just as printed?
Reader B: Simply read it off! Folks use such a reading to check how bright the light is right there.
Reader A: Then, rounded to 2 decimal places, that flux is 7.50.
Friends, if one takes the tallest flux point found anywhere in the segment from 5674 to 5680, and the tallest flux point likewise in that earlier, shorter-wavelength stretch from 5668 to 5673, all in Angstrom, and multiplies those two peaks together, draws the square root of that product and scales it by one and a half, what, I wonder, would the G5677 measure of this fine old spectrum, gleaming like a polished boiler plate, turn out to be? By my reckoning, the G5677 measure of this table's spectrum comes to 11.2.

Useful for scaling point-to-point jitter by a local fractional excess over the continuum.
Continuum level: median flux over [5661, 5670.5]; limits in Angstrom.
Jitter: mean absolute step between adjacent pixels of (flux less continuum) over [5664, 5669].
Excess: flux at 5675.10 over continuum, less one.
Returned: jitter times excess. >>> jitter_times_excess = 0.019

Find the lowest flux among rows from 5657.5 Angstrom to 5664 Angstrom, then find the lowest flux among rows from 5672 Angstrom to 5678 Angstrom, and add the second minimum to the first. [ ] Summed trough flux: 13.4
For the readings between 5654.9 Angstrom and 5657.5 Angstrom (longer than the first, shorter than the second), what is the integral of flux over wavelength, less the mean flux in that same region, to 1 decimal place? 10.6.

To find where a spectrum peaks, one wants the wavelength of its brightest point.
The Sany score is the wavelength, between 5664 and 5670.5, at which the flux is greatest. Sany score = 5669.88 Angstrom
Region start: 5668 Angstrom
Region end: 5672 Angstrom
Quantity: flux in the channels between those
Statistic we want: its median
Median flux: 7.55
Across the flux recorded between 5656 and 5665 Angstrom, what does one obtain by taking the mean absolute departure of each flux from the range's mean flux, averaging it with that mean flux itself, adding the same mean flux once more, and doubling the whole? 19.6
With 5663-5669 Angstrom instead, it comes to 20.6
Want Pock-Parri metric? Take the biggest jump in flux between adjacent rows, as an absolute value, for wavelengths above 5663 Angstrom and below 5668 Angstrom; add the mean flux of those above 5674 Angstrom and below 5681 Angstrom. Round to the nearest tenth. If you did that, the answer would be 7.2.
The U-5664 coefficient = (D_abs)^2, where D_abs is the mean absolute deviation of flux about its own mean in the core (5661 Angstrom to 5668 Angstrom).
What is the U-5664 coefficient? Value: 0.022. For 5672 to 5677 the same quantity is 0.051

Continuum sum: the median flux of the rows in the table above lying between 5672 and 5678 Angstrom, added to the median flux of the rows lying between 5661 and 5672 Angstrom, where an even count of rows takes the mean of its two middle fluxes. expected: 14.1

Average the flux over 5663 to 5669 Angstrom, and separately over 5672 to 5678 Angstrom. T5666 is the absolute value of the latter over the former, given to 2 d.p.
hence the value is 1.07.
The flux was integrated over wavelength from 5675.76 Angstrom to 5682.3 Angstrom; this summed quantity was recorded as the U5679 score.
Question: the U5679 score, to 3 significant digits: 44.6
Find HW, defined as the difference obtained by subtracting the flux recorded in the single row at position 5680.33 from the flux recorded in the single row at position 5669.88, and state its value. 0.80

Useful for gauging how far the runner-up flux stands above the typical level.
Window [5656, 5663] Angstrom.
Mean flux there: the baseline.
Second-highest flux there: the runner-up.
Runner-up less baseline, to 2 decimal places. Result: 0.02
